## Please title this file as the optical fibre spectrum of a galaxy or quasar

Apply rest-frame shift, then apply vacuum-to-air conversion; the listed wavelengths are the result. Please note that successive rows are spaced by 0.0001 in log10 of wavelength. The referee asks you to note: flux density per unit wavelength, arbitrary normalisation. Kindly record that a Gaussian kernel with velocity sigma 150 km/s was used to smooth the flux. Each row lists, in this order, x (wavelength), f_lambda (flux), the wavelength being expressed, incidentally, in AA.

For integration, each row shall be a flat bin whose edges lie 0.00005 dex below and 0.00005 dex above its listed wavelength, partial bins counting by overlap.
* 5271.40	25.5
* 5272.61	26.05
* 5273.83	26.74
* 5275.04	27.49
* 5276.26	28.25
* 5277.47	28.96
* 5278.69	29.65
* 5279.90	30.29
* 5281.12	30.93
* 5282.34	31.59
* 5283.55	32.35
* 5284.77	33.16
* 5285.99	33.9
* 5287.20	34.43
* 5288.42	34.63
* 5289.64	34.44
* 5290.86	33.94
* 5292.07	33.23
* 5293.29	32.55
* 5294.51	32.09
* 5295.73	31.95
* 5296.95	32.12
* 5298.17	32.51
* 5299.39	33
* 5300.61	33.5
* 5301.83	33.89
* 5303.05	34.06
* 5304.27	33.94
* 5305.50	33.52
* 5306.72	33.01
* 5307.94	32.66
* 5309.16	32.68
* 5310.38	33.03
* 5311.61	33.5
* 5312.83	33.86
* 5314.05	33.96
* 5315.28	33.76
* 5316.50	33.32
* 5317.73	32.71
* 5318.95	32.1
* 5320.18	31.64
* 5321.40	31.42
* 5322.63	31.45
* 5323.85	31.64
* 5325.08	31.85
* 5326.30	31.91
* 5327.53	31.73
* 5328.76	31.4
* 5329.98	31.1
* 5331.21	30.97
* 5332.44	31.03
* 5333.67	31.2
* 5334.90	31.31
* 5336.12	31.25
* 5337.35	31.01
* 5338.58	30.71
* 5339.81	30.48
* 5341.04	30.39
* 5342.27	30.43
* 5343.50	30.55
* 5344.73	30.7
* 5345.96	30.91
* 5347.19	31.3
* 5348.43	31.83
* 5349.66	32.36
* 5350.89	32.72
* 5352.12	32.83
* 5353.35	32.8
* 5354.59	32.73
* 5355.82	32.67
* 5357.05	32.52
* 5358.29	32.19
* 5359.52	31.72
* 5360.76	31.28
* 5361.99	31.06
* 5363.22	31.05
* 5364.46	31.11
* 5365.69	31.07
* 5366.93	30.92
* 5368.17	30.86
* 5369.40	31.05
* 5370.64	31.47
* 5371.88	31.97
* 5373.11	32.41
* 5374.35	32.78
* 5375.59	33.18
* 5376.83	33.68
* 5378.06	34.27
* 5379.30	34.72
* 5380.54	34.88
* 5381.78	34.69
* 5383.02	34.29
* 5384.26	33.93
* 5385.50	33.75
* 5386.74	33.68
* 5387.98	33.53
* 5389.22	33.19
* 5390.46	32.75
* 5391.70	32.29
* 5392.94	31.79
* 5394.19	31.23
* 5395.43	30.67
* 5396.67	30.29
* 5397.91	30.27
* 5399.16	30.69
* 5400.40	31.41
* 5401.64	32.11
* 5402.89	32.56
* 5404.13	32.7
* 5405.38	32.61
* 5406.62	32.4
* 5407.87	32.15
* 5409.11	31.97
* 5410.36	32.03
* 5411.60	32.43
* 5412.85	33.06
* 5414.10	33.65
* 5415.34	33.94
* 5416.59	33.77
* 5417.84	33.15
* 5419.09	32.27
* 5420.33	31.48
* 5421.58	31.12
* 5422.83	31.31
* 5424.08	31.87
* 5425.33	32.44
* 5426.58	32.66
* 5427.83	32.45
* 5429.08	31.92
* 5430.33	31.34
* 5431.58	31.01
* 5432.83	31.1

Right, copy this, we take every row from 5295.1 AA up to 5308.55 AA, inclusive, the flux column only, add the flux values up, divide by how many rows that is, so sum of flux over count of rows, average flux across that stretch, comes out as 33.1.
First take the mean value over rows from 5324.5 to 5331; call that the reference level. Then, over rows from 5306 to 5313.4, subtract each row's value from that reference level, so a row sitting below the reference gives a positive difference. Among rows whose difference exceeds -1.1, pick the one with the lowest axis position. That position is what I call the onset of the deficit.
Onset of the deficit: 5307.94 AA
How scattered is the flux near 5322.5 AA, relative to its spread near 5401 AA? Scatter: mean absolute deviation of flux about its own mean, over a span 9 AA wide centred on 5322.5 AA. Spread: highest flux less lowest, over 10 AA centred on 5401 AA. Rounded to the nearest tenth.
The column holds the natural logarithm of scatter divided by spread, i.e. -2.5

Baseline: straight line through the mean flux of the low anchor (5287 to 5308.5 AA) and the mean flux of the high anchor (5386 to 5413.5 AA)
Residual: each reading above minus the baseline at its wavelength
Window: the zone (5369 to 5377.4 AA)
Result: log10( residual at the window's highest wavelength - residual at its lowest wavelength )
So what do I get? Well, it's 0.43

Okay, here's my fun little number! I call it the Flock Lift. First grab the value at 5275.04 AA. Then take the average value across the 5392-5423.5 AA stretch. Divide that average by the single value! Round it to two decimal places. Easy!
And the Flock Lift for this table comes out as 1.17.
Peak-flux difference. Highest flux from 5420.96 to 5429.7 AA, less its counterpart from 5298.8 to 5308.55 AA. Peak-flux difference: -1.4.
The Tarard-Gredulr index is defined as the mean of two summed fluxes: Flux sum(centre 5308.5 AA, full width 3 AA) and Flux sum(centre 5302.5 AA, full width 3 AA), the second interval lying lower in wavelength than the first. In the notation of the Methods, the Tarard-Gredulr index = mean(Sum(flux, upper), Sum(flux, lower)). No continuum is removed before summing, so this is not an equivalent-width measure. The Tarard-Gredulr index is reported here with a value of 66.6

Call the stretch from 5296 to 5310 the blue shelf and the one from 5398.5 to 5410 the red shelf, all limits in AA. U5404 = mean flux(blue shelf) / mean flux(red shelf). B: 1.034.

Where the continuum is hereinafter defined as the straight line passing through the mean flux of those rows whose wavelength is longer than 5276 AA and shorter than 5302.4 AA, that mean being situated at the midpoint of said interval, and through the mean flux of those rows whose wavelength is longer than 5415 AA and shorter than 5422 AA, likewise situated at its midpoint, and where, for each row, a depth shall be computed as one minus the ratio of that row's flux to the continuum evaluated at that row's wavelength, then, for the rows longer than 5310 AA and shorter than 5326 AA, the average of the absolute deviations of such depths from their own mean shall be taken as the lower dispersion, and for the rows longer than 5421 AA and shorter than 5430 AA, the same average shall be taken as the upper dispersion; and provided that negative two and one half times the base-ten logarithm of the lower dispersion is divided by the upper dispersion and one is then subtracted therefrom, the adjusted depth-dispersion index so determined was 271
